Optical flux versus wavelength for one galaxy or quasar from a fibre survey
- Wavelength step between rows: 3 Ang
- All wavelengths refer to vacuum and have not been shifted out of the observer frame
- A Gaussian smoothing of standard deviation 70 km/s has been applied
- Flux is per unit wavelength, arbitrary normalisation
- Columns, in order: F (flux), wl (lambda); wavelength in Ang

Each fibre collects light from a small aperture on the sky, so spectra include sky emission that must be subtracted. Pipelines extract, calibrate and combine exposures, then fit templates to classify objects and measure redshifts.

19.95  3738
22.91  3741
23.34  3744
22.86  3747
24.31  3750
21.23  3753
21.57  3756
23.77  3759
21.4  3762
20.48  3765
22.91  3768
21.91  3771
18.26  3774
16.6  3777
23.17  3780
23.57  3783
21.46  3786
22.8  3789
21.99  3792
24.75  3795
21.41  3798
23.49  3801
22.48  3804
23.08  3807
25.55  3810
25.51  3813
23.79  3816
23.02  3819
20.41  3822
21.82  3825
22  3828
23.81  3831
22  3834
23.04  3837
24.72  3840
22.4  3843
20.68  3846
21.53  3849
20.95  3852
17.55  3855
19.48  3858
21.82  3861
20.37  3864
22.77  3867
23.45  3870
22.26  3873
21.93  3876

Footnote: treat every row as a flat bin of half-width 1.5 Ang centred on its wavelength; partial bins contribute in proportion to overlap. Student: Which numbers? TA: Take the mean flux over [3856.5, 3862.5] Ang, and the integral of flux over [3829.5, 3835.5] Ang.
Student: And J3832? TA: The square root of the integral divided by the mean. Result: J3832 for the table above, 2.58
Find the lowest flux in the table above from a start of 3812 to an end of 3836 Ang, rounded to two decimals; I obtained 20.41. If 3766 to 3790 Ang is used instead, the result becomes 16.60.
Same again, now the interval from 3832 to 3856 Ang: 17.55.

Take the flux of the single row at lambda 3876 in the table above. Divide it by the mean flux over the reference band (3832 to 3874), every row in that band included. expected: 1.01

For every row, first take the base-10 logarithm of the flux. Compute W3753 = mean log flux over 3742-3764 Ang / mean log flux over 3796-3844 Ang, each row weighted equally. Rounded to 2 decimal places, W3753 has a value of 0.99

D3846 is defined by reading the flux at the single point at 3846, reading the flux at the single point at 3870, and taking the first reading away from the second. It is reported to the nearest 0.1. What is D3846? 2.8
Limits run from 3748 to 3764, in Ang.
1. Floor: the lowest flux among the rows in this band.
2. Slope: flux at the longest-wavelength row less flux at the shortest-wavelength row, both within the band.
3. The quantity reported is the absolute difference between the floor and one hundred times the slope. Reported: 312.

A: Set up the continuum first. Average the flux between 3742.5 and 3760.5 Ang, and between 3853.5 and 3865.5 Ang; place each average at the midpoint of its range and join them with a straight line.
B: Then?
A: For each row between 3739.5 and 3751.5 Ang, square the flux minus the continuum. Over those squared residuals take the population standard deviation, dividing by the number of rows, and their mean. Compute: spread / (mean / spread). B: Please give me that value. 1.3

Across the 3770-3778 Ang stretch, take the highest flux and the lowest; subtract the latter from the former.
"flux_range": 5.3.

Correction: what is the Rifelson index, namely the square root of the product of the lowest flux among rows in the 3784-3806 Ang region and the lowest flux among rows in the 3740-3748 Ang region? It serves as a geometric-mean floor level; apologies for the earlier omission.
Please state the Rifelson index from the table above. 22.1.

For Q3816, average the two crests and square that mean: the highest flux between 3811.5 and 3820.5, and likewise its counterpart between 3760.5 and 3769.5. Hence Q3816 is 586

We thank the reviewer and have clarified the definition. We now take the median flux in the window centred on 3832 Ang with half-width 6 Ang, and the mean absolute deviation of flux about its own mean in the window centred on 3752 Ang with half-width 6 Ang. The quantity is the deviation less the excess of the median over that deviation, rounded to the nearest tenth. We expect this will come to -20.3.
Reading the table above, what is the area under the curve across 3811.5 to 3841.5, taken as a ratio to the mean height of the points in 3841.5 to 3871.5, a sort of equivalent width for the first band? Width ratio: 32.7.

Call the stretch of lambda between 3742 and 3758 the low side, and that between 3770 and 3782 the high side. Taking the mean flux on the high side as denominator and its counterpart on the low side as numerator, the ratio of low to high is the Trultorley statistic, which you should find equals 1.13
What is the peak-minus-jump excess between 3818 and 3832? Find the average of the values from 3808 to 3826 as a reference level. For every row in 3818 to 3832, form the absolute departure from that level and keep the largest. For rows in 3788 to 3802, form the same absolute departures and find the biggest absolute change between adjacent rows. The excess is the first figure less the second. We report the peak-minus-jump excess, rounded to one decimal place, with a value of 1.1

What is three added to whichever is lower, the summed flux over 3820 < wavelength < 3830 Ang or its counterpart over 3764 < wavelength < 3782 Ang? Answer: 67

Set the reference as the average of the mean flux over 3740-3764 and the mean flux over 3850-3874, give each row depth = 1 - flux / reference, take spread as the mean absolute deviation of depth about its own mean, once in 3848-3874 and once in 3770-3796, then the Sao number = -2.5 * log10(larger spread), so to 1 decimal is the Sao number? 2.7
